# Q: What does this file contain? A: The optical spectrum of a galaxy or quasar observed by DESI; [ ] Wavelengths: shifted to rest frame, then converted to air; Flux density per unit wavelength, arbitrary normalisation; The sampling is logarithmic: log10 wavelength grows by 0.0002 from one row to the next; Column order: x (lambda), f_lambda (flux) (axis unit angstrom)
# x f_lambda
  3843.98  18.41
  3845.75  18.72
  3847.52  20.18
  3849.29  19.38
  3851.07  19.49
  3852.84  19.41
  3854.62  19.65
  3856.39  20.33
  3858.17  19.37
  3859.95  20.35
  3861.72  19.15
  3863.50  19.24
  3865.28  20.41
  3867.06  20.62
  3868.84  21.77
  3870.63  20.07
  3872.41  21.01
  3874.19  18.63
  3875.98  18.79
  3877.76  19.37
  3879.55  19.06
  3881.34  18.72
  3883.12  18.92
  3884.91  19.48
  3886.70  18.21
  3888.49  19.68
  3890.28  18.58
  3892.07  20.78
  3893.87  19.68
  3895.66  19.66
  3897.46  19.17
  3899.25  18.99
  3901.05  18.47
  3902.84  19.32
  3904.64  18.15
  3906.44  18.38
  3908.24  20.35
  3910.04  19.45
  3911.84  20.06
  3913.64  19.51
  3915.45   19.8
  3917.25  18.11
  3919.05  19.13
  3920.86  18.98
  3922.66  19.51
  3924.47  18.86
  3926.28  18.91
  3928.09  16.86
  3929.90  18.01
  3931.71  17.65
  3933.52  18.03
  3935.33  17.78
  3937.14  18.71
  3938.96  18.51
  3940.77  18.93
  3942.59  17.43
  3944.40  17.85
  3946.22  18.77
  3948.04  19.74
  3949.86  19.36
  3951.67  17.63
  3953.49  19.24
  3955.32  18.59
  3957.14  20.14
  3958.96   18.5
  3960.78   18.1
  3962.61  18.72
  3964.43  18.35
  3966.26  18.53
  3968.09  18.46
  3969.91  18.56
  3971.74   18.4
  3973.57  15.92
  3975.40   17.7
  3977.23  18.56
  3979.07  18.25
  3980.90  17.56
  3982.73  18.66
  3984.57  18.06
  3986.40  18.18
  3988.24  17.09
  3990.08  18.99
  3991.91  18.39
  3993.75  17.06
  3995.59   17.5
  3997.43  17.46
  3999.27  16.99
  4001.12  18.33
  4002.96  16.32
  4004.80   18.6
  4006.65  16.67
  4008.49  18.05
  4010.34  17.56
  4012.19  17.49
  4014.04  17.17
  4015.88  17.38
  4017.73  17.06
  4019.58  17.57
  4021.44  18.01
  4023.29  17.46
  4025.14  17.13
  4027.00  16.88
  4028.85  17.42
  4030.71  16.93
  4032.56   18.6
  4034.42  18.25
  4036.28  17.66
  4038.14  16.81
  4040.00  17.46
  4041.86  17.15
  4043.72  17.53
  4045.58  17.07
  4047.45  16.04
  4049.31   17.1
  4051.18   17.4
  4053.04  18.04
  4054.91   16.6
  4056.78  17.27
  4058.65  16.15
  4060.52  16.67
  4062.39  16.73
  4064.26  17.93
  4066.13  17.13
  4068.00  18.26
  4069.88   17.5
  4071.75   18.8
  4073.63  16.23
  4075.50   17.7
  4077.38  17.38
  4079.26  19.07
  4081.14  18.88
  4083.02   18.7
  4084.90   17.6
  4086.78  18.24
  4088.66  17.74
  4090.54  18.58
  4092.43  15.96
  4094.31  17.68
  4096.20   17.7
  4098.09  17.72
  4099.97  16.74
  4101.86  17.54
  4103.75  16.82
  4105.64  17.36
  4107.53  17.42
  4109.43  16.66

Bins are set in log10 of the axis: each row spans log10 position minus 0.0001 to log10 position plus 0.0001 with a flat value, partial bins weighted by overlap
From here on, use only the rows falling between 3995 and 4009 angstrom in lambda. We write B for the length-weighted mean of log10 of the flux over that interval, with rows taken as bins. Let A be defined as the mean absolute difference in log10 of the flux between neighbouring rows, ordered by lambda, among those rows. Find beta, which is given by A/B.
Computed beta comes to 0.0270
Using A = 0.034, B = 1.24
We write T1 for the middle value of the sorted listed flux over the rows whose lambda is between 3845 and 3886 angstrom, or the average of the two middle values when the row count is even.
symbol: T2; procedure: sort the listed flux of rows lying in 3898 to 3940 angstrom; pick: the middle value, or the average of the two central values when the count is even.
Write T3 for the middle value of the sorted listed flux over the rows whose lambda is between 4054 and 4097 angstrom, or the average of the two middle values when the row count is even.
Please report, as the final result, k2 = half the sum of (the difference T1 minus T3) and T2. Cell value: 10.3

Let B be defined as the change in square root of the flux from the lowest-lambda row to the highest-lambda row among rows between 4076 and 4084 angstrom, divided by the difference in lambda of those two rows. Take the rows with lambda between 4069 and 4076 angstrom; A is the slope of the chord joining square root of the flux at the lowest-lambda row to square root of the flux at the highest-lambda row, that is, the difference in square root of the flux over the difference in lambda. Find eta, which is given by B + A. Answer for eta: 0.032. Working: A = 0.004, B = 0.028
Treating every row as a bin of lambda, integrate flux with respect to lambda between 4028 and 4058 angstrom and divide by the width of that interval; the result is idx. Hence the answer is 17.3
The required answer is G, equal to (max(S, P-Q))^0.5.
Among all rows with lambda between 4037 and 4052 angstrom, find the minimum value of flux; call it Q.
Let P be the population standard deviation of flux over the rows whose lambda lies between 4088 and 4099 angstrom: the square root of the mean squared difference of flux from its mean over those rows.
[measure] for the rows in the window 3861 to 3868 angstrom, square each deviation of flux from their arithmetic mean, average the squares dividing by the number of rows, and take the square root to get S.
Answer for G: 0.82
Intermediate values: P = 0.78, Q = 16.04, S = 0.66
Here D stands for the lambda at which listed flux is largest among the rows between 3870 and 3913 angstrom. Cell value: 3872.41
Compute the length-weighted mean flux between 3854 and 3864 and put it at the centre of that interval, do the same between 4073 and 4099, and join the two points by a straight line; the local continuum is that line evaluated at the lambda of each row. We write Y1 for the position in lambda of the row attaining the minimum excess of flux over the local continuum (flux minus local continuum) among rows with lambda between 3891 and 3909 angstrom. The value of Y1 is 3904.64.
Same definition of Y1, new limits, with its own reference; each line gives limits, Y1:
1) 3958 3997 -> 3973.57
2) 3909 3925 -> 3917.25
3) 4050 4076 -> 4058.65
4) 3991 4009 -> 4002.96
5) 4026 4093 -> 4047.45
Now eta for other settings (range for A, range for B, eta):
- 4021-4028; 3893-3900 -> -0.039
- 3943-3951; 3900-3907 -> 0.030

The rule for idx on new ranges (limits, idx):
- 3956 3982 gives 18.3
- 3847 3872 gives 20.0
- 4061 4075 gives 17.5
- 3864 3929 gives 19.3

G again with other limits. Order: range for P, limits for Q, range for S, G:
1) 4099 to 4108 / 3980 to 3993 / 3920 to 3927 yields 0.51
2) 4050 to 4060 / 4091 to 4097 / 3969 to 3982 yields 0.93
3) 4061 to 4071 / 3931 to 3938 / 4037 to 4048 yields 0.70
